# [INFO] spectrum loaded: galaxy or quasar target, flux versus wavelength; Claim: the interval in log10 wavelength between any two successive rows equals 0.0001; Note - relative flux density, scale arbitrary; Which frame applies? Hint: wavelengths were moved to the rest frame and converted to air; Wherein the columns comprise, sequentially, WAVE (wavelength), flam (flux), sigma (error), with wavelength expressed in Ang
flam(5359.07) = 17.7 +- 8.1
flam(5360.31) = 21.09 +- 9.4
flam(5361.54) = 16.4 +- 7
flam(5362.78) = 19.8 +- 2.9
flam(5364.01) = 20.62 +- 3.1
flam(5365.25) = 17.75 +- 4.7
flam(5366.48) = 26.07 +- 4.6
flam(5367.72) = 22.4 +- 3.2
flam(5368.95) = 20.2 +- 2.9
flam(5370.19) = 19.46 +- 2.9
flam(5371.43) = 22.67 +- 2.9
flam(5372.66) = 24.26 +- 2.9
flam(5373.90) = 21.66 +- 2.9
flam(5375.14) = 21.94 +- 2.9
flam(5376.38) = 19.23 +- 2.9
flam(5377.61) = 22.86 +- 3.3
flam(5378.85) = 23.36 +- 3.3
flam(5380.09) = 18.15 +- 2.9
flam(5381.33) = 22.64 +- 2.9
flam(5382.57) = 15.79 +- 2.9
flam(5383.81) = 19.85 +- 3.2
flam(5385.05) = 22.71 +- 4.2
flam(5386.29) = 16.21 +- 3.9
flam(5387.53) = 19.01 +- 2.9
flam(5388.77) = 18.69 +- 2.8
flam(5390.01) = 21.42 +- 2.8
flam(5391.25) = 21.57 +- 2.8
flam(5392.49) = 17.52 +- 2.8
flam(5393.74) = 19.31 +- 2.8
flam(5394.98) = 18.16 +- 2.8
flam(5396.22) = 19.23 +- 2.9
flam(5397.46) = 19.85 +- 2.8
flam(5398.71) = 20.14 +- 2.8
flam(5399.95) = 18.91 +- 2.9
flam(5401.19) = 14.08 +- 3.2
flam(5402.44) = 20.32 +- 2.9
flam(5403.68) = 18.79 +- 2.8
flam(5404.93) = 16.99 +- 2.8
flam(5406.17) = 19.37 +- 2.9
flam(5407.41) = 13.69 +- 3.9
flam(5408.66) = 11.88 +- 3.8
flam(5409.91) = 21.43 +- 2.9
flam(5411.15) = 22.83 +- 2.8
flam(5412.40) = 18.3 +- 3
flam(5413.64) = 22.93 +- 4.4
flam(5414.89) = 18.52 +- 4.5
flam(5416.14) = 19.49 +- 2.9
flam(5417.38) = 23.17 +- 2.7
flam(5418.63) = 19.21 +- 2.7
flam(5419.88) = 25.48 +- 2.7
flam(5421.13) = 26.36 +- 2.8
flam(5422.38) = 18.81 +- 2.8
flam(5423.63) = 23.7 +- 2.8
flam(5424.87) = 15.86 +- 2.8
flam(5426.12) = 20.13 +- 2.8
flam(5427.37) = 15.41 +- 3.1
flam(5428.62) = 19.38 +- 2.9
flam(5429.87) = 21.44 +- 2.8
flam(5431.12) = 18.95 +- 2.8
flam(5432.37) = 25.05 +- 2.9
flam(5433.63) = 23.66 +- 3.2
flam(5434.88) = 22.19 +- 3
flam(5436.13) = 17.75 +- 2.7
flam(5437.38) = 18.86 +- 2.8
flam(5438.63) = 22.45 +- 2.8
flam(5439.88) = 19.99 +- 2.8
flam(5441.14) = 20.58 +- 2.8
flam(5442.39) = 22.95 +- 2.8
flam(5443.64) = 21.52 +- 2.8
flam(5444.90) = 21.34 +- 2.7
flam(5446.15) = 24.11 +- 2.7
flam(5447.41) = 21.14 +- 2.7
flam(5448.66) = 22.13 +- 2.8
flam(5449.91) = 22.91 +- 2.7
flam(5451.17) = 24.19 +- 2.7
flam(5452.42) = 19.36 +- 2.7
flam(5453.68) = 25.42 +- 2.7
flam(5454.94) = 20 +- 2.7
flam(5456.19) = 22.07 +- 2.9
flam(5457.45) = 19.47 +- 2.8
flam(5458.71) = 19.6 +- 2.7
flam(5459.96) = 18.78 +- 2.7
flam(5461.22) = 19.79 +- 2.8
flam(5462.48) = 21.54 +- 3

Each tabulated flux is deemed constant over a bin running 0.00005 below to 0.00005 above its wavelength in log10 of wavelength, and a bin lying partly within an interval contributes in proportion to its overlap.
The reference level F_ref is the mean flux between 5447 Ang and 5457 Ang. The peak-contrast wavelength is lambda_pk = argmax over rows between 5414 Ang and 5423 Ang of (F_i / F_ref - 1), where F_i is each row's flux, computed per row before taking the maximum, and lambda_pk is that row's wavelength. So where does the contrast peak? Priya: 5421.13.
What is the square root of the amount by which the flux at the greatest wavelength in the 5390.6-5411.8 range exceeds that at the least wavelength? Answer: 1.12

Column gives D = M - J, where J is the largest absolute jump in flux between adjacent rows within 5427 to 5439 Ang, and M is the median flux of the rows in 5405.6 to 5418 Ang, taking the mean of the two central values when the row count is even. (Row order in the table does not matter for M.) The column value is 13.3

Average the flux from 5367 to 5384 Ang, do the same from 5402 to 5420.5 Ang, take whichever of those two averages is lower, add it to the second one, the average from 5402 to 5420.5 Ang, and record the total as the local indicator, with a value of 39.0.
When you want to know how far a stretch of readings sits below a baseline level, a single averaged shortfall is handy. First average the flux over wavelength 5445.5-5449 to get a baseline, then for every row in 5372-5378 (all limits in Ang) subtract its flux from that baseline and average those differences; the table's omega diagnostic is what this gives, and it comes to 0.5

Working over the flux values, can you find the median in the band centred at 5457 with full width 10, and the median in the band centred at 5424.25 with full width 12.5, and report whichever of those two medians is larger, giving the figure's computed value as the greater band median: 19.8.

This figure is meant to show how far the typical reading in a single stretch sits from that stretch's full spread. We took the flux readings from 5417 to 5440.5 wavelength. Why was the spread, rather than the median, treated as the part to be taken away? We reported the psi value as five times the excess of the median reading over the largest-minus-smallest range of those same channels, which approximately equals 46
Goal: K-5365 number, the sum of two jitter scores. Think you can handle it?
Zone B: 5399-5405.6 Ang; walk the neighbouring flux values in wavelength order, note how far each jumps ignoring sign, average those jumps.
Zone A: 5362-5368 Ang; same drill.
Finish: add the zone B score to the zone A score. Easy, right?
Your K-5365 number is 7.5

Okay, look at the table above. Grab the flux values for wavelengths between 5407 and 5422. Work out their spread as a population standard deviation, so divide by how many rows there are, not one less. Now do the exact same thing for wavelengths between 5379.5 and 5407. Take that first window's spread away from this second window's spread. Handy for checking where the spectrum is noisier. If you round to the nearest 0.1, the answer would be -2.1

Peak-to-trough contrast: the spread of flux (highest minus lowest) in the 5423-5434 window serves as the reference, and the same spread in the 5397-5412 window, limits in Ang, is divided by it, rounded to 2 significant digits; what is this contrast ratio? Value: 1.1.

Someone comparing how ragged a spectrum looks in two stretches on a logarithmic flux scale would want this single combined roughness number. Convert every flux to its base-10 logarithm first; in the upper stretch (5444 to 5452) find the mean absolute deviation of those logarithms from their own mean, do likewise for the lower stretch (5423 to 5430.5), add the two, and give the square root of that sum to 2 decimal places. 0.28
